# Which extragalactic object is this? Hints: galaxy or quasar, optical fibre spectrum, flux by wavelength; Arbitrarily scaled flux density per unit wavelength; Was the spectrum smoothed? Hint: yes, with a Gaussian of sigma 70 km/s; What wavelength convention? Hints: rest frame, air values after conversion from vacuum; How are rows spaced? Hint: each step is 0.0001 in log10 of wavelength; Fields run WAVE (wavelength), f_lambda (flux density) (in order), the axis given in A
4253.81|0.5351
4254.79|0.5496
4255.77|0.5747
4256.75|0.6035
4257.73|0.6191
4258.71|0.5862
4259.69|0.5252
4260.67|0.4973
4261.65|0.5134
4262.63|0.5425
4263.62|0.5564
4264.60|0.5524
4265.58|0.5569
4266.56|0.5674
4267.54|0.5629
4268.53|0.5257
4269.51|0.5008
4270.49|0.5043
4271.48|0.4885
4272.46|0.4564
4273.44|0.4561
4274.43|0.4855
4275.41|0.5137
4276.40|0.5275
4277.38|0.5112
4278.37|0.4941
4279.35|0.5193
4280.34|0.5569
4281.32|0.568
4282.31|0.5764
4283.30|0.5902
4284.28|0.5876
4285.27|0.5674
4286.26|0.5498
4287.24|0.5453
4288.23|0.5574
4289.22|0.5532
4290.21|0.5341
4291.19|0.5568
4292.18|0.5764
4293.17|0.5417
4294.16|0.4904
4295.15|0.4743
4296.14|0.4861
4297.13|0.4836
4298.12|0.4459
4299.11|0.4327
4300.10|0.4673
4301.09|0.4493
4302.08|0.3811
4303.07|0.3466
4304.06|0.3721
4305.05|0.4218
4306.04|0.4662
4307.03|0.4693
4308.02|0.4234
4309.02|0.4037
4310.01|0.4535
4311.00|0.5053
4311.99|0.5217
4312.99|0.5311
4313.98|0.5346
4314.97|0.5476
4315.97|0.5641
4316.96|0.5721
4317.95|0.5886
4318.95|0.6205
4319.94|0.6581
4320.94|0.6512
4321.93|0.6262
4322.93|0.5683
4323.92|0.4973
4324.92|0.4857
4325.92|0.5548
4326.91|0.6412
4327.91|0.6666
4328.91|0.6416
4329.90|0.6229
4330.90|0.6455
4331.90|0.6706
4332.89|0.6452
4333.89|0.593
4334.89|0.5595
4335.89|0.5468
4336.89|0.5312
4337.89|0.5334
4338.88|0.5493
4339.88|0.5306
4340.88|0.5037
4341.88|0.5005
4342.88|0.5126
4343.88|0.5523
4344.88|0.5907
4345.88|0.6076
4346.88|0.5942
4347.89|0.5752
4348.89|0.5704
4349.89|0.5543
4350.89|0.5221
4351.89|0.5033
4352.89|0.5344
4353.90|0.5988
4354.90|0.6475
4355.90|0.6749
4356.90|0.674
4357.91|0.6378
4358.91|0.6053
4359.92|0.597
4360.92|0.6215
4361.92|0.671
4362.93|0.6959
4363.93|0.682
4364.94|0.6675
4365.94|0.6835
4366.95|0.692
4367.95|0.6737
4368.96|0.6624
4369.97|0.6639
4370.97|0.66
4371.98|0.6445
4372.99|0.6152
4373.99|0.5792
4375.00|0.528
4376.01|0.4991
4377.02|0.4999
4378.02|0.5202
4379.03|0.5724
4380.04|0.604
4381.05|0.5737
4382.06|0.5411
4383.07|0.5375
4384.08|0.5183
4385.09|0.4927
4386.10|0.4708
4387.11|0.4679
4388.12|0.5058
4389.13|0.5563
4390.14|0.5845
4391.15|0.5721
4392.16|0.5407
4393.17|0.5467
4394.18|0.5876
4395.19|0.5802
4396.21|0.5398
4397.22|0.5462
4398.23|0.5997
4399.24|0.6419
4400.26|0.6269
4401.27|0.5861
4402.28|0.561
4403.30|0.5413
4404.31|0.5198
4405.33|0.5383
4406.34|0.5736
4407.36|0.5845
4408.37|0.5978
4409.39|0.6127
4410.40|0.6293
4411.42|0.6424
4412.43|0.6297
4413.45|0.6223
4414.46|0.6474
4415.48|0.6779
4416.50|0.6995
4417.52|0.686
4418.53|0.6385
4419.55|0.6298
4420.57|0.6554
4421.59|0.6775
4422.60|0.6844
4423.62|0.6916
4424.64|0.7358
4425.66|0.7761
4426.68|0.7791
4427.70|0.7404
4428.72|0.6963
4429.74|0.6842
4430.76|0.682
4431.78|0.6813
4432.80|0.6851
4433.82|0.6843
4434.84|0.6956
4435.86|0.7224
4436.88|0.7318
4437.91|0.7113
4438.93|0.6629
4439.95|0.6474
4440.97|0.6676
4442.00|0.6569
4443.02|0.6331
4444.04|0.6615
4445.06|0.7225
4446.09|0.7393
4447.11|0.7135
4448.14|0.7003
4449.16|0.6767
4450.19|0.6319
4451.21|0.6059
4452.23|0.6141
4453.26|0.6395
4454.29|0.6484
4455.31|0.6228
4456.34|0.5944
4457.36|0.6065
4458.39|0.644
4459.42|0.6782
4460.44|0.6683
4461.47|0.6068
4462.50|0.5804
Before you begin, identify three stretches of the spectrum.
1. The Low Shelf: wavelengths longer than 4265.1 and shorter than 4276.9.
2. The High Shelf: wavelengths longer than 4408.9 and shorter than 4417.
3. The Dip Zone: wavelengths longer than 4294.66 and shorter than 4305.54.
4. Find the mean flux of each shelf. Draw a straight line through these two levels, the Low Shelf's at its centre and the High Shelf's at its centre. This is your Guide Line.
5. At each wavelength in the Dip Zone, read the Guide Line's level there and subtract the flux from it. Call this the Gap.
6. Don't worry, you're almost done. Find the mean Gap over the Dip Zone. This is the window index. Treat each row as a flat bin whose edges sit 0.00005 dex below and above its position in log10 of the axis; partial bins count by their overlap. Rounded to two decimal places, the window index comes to 0.11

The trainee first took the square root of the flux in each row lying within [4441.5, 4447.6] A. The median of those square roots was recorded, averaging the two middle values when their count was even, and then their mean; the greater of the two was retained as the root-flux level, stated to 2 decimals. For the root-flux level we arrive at 0.83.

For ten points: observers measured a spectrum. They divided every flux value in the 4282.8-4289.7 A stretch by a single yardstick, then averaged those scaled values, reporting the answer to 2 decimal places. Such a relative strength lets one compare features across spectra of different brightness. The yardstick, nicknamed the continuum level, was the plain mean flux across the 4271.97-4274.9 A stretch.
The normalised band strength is 1.21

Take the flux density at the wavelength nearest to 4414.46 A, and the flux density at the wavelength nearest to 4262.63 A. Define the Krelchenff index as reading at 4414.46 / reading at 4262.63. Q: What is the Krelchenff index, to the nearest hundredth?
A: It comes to 1.19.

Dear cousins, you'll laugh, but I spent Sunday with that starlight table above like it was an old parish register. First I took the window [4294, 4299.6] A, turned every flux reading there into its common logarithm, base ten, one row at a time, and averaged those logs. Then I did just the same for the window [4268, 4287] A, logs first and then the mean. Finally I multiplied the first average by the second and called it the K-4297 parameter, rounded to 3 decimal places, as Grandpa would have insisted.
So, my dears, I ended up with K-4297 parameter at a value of 0.093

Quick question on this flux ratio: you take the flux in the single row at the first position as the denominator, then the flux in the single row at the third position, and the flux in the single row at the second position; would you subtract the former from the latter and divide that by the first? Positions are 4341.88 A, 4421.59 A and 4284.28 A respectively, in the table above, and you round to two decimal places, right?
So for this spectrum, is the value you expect -0.18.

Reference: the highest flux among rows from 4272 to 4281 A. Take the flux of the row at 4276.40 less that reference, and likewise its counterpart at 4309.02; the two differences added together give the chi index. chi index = -0.18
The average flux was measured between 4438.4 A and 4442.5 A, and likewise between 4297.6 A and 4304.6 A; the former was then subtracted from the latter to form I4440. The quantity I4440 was -0.245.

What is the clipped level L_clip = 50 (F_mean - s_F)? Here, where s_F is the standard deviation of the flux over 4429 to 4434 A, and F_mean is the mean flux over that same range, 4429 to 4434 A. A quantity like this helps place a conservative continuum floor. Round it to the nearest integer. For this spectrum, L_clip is 34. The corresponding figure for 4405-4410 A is 28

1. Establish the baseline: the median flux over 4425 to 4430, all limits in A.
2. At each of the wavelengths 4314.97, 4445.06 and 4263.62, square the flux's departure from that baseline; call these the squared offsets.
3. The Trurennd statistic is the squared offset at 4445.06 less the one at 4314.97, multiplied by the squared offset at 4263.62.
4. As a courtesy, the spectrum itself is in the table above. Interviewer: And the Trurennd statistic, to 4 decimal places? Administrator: -0.0012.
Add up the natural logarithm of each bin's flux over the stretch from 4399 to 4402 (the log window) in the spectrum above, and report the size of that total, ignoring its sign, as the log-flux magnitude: 1.4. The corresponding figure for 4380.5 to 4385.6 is 3.2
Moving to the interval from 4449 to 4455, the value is 2.7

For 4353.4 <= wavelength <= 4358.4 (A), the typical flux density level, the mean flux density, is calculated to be 0.65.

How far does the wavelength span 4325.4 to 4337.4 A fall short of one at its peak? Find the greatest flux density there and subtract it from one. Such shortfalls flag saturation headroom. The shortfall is 0.33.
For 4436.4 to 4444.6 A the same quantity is 0.27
